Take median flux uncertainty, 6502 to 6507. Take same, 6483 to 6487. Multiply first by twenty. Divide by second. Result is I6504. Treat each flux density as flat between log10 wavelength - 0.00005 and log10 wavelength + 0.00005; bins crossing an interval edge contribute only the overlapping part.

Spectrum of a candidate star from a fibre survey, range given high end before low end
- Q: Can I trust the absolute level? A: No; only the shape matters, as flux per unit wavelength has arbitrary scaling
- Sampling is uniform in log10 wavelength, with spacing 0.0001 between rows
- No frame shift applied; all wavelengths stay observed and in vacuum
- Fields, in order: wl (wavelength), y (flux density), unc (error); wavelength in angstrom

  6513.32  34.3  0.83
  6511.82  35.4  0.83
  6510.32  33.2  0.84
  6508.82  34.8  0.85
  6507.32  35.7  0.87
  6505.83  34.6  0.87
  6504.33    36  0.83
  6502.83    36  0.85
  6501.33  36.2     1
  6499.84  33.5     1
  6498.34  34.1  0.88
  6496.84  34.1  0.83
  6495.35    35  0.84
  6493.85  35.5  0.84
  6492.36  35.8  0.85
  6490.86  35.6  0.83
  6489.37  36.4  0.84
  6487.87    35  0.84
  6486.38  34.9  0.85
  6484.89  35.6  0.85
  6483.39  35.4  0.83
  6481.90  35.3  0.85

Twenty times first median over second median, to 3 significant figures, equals 20.0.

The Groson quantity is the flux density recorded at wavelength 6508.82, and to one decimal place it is 34.8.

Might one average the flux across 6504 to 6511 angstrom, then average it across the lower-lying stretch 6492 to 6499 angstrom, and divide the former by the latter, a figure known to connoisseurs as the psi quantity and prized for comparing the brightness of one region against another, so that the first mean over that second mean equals 0.999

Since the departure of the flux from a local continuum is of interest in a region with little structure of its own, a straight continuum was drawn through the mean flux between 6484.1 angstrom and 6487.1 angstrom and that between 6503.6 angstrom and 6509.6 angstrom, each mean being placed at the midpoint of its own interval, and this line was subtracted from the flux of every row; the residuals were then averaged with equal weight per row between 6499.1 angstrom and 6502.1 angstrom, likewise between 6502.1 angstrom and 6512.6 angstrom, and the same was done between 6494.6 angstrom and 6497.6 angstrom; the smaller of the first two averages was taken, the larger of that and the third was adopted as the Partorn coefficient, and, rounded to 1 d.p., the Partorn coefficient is -0.4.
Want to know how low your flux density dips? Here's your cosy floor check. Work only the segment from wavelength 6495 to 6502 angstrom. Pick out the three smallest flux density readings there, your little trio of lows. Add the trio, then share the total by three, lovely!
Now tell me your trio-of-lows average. 33.9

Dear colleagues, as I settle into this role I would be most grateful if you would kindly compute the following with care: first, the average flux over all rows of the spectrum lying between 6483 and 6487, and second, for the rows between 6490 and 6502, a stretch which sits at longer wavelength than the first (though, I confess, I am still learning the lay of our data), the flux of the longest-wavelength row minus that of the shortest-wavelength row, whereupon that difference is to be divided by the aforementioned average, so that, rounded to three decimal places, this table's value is 0.017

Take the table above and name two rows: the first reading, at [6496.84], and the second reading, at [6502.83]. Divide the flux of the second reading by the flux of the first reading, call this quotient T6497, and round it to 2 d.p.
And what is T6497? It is 1.06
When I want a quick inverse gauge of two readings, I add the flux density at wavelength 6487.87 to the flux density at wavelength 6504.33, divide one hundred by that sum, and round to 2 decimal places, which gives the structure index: 1.41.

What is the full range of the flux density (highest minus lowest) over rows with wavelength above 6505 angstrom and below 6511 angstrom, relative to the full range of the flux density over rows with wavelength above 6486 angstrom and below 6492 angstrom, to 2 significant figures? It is 1.7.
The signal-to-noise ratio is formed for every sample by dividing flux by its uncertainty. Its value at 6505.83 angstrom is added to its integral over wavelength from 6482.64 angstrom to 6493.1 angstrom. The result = 481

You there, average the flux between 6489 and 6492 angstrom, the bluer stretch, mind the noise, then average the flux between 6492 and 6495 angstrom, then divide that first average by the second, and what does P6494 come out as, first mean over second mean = 1.010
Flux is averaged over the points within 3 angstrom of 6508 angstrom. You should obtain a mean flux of 34.6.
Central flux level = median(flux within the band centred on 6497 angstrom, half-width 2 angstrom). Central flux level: 34.1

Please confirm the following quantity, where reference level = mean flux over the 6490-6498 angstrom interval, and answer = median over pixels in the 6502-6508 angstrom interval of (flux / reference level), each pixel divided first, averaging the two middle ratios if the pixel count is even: 1.02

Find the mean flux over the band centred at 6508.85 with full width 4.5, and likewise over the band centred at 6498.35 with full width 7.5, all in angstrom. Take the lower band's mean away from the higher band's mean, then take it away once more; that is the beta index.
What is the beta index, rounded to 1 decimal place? -34.6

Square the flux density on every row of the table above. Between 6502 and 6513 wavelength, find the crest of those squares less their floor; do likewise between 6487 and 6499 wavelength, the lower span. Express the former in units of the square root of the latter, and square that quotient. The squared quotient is 232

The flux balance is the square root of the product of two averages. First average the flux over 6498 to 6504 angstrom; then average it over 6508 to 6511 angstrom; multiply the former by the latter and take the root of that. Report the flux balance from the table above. 34.5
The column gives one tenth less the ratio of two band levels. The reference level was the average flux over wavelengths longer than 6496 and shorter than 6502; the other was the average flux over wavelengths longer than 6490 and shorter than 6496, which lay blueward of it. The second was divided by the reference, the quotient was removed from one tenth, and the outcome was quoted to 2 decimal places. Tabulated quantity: -0.93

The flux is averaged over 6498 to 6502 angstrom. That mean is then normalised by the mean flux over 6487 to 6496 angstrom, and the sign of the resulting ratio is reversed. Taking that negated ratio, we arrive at -0.97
